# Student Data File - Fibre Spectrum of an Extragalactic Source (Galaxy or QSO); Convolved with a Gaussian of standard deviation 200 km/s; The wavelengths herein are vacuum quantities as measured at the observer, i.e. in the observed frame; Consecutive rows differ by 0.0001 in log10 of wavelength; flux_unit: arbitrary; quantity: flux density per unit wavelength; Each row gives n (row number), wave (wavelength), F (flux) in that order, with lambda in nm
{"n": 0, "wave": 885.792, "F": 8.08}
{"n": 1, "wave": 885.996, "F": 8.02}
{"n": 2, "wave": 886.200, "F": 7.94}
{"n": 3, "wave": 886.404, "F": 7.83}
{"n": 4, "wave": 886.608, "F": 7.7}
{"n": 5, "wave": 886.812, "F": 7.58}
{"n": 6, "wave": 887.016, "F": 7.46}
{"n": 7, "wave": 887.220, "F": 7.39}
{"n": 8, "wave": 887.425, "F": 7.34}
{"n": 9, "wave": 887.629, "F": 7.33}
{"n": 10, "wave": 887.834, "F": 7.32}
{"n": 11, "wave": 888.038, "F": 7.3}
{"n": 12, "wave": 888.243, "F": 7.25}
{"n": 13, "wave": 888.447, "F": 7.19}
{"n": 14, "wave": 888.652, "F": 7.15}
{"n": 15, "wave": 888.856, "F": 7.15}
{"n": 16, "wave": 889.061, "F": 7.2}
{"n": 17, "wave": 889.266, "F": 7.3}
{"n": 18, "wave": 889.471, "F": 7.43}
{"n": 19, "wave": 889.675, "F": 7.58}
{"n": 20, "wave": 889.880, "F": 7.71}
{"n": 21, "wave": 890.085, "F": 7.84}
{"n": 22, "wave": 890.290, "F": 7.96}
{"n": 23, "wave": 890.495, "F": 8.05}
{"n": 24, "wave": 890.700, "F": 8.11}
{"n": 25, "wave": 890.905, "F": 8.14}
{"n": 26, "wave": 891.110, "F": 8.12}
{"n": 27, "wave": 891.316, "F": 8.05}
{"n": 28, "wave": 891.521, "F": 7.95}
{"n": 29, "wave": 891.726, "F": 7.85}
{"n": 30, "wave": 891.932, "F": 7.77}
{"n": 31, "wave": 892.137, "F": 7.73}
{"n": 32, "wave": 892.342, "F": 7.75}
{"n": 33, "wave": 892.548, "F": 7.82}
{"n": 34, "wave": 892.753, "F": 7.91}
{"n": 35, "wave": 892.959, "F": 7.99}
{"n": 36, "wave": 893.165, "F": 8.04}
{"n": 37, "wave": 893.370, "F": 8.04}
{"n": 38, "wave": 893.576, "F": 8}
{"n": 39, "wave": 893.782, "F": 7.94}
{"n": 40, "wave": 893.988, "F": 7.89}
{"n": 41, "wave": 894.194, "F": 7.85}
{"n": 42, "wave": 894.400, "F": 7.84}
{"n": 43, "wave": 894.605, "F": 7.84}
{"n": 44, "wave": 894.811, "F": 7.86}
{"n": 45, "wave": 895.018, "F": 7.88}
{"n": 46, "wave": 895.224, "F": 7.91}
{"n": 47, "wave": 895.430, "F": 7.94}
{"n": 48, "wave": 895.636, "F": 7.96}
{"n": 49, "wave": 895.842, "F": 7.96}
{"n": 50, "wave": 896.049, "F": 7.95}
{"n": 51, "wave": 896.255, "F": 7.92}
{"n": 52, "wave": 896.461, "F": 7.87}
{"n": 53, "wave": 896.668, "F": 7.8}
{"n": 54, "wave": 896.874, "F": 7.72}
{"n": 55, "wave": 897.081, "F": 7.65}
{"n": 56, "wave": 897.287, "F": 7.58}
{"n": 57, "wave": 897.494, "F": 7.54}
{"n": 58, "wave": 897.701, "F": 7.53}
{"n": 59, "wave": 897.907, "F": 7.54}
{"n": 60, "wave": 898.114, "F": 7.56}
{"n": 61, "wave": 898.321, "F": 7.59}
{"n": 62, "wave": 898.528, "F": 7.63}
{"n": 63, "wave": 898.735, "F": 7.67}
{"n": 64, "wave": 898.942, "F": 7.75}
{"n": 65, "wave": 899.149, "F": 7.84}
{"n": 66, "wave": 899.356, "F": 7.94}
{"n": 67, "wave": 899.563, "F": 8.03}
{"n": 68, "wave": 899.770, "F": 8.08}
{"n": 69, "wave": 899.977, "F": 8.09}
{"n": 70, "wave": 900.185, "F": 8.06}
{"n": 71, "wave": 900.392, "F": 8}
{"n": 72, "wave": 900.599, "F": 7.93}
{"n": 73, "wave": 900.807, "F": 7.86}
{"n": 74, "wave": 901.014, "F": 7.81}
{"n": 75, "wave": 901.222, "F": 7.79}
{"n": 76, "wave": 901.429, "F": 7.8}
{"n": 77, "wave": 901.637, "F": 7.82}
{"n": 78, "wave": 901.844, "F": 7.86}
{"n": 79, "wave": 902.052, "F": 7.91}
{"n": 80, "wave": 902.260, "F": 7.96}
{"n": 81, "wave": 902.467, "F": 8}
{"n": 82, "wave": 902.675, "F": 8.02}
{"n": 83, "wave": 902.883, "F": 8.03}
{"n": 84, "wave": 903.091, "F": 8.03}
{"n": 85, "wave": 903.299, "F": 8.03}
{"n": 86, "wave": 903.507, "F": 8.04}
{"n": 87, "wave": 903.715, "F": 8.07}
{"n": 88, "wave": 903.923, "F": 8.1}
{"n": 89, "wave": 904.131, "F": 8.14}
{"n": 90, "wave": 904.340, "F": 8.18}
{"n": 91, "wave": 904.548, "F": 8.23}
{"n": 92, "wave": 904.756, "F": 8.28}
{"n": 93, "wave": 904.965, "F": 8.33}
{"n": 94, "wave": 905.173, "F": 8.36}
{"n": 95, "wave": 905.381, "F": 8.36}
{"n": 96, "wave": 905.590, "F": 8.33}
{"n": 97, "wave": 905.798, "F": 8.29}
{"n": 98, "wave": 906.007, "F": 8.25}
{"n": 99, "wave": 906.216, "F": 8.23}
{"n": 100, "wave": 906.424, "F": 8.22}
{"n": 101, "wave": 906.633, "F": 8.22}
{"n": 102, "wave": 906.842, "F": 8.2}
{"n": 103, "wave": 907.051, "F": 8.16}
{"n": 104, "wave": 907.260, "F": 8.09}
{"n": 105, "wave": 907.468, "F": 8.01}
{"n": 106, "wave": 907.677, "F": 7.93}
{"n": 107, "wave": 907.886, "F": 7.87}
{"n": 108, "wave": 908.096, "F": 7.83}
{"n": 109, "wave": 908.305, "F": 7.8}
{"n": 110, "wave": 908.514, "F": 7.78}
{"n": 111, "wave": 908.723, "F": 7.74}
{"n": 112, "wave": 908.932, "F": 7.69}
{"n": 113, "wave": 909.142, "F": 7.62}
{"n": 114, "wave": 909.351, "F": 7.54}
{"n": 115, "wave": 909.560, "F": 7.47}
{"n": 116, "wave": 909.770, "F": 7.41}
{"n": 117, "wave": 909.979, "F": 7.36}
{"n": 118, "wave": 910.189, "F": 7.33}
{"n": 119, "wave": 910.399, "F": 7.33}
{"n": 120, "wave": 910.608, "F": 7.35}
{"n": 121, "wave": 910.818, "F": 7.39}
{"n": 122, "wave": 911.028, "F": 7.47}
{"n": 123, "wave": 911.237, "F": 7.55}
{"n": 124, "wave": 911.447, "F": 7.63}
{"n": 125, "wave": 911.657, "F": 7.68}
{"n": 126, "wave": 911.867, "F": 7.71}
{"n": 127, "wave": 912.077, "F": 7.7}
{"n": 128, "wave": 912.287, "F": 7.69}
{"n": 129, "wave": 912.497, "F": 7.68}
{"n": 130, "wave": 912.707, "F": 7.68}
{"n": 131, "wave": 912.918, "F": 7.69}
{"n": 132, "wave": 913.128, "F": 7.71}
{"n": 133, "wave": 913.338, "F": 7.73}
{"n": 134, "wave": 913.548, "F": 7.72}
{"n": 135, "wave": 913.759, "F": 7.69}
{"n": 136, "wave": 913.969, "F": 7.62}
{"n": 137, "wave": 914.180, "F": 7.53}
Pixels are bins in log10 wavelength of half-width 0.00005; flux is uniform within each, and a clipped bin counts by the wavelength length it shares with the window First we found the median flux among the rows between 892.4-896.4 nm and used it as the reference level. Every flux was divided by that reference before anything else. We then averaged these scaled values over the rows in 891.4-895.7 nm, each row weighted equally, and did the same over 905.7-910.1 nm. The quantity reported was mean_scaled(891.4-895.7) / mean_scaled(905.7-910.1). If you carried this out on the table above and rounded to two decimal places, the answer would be 1.00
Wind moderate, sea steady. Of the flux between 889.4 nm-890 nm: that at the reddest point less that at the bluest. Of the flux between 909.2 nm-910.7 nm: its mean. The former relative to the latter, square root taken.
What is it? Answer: 0.19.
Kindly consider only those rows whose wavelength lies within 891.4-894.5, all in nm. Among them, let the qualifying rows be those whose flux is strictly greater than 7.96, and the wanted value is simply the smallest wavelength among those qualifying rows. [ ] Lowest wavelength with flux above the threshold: 892.959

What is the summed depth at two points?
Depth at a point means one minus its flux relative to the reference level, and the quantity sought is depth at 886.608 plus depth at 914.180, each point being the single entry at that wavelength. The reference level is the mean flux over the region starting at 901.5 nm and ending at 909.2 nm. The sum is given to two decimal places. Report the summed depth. 0.11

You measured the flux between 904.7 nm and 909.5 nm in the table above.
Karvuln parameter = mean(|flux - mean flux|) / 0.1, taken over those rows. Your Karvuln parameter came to 2.3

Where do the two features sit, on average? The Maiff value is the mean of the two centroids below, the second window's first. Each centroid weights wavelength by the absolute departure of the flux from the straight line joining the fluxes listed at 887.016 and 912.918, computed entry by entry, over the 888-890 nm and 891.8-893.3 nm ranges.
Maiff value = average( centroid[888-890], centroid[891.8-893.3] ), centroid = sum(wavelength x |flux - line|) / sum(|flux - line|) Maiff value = 890.77 nm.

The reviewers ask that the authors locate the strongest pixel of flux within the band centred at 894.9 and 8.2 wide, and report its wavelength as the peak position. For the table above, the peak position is 890.905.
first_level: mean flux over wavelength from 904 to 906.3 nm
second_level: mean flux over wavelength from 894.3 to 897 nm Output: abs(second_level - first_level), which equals 0.39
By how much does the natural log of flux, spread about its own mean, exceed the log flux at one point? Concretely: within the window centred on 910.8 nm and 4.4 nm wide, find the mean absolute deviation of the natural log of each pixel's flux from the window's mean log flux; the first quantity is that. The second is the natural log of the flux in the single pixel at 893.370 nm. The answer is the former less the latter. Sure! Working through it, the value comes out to -2.07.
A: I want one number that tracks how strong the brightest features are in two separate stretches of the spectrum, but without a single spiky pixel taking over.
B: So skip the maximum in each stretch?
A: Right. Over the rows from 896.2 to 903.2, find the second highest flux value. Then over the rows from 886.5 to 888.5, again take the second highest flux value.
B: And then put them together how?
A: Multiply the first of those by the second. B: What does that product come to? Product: 61.2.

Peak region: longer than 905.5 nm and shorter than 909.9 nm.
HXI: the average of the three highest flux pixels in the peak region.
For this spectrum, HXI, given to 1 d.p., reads 8.3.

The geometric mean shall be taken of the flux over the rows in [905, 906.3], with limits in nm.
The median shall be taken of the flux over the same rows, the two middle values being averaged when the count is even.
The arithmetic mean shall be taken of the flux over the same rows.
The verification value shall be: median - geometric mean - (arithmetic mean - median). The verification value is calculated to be 0.01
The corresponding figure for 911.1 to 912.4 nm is 0.05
